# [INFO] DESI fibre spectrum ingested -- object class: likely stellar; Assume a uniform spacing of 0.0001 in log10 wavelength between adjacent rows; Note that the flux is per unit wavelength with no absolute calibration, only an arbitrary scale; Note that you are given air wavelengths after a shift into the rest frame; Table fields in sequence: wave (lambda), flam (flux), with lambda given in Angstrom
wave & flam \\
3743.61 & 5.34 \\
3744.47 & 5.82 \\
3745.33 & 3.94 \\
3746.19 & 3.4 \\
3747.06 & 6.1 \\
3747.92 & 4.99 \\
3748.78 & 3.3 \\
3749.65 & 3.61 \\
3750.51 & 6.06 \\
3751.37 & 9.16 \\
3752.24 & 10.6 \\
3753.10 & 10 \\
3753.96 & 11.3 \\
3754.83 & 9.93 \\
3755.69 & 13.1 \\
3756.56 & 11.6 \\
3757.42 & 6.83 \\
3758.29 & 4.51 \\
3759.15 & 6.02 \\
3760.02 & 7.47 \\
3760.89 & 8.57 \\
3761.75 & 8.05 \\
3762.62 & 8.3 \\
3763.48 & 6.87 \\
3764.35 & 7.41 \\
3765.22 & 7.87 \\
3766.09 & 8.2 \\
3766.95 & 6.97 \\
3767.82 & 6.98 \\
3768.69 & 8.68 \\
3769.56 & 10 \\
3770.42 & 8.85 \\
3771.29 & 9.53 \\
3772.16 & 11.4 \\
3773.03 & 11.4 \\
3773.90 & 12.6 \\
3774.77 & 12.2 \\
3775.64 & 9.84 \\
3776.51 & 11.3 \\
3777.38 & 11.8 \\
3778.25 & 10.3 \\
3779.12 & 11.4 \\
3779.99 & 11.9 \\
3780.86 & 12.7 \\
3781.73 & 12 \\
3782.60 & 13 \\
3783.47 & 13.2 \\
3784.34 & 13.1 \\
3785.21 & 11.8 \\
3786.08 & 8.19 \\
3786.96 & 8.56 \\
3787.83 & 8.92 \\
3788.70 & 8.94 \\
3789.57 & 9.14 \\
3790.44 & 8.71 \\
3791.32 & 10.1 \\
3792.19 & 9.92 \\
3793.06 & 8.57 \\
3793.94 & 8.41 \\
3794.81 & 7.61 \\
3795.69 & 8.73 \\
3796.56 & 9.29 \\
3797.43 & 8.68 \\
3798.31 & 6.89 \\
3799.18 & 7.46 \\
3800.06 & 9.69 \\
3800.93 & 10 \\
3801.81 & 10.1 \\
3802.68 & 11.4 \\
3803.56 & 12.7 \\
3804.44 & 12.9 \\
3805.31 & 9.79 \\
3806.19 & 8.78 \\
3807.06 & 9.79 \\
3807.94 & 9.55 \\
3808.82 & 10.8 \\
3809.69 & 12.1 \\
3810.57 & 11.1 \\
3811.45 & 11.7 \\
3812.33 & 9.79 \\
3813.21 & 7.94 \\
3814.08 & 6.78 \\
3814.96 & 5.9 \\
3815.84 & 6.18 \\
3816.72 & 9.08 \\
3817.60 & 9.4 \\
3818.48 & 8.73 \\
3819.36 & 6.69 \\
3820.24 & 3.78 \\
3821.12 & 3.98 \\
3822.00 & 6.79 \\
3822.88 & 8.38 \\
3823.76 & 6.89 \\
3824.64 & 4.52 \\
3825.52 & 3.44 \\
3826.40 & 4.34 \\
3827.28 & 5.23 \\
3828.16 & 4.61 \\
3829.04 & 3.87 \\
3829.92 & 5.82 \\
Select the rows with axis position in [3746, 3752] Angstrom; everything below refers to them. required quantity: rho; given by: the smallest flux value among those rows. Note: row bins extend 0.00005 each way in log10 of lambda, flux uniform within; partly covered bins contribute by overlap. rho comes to 3.3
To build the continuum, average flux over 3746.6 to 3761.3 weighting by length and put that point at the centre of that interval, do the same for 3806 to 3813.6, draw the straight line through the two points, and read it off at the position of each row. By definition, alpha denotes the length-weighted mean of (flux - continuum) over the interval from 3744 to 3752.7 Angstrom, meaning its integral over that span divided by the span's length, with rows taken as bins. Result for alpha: -1.9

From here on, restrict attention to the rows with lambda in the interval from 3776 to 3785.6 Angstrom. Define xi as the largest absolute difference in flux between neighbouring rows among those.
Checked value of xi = 1.5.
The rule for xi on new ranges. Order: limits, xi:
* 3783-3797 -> 3.6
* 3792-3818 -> 3.1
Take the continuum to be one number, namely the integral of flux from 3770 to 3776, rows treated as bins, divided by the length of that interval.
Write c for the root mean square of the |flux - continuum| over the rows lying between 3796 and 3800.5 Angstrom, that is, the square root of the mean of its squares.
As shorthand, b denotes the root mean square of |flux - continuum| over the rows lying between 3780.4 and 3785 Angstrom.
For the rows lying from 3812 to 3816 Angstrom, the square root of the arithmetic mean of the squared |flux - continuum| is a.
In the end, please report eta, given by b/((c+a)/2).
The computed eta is 0.6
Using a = 3.8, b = 2.0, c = 2.7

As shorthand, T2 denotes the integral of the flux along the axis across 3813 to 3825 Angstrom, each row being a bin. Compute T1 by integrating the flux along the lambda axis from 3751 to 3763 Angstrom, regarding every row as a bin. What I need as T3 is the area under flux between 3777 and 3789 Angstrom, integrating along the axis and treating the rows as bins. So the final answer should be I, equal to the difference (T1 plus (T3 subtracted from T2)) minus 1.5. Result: 54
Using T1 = 107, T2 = 81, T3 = 134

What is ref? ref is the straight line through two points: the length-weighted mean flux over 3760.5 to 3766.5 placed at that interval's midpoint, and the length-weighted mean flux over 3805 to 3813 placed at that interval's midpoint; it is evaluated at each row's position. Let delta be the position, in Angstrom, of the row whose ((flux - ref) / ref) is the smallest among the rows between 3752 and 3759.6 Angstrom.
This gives 3758.29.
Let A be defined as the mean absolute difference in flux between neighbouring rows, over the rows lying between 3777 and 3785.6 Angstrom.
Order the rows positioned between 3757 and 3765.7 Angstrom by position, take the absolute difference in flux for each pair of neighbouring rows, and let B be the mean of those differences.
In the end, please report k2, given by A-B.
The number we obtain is -0.26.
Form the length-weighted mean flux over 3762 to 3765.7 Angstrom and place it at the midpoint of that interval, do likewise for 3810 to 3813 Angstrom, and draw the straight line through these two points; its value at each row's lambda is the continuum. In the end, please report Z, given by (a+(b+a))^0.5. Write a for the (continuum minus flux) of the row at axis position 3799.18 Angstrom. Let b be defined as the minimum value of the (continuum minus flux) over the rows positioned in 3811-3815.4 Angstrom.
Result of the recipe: 1.9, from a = 2.4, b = -1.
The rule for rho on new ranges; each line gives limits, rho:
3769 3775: 8.85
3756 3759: 4.51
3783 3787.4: 8.19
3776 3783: 10.3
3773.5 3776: 9.84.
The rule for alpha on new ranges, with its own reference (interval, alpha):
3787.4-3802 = -0.7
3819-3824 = -4.7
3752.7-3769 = 0.2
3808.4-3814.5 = -0.3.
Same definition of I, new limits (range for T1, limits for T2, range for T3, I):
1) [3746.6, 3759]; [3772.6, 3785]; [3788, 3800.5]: 135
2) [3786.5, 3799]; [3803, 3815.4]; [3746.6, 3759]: 134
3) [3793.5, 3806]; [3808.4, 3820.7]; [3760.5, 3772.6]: 121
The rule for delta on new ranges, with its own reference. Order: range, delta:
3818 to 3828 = 3825.52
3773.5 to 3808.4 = 3798.31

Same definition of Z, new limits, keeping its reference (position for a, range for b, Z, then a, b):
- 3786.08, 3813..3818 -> 1.8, 0.9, 2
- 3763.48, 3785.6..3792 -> 0.9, 0.7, -1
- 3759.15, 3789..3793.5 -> 1.4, 1.3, -1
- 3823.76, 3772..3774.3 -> 2.2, 4.5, -4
